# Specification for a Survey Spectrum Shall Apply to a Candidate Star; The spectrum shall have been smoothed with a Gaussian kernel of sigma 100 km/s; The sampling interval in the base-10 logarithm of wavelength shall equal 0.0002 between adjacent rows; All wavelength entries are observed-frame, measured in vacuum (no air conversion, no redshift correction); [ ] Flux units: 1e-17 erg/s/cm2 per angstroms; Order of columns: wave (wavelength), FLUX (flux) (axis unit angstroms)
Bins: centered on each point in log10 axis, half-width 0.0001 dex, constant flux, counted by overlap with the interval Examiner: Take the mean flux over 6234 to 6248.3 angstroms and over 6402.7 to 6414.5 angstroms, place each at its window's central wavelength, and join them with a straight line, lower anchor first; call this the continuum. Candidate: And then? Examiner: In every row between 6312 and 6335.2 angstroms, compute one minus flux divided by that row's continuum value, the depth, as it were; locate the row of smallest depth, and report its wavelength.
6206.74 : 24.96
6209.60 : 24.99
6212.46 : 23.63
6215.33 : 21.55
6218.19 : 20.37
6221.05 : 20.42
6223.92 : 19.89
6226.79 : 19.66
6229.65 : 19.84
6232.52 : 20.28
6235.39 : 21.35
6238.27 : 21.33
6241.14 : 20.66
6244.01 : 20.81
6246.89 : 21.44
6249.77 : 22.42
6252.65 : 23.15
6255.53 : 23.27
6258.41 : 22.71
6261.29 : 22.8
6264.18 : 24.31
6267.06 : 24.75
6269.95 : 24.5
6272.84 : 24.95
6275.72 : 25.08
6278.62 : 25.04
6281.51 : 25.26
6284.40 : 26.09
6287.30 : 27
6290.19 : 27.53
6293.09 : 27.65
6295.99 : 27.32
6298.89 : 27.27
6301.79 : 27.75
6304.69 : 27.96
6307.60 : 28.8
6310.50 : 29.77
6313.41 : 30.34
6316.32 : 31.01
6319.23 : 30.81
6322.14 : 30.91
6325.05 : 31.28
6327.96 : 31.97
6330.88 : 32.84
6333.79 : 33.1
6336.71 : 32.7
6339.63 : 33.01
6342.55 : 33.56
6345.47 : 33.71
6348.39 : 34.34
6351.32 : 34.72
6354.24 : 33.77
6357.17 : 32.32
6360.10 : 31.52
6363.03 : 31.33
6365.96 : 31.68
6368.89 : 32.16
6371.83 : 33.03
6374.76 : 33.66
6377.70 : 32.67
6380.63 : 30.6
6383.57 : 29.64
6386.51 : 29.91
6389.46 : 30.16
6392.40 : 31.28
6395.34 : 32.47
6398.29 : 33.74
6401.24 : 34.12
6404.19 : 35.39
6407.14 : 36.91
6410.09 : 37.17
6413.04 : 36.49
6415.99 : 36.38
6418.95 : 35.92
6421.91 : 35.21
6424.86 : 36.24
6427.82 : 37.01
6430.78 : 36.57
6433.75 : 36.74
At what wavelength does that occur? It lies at 6330.88 angstroms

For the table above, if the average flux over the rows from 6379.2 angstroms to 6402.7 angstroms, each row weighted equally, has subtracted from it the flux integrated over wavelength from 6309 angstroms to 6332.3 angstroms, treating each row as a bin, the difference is -693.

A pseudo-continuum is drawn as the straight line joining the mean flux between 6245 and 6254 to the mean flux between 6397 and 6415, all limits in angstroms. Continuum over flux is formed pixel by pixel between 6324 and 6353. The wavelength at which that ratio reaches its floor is 6330.88 angstroms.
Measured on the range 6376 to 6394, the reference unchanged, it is 6377.70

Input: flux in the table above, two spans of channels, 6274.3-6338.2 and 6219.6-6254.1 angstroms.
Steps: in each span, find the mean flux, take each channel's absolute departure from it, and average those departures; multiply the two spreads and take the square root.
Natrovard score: 1.38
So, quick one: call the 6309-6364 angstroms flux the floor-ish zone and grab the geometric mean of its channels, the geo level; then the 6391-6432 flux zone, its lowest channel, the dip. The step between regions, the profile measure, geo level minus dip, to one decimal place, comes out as 1.0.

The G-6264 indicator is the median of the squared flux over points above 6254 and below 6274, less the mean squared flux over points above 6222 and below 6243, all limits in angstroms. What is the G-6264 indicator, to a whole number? 173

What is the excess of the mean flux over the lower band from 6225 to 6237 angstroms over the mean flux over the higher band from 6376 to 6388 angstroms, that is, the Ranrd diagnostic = -10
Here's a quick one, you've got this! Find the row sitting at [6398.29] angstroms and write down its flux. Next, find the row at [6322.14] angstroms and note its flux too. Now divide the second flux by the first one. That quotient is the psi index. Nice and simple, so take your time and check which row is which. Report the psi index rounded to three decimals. 0.916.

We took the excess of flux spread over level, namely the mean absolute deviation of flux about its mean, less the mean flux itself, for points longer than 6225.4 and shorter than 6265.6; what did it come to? -21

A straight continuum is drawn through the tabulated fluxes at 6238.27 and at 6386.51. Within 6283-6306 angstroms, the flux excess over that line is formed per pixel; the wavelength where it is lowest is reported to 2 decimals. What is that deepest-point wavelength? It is 6284.40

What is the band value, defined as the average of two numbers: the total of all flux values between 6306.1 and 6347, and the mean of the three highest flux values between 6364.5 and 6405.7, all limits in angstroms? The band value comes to 239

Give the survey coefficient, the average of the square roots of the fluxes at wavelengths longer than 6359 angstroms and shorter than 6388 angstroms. 5.6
